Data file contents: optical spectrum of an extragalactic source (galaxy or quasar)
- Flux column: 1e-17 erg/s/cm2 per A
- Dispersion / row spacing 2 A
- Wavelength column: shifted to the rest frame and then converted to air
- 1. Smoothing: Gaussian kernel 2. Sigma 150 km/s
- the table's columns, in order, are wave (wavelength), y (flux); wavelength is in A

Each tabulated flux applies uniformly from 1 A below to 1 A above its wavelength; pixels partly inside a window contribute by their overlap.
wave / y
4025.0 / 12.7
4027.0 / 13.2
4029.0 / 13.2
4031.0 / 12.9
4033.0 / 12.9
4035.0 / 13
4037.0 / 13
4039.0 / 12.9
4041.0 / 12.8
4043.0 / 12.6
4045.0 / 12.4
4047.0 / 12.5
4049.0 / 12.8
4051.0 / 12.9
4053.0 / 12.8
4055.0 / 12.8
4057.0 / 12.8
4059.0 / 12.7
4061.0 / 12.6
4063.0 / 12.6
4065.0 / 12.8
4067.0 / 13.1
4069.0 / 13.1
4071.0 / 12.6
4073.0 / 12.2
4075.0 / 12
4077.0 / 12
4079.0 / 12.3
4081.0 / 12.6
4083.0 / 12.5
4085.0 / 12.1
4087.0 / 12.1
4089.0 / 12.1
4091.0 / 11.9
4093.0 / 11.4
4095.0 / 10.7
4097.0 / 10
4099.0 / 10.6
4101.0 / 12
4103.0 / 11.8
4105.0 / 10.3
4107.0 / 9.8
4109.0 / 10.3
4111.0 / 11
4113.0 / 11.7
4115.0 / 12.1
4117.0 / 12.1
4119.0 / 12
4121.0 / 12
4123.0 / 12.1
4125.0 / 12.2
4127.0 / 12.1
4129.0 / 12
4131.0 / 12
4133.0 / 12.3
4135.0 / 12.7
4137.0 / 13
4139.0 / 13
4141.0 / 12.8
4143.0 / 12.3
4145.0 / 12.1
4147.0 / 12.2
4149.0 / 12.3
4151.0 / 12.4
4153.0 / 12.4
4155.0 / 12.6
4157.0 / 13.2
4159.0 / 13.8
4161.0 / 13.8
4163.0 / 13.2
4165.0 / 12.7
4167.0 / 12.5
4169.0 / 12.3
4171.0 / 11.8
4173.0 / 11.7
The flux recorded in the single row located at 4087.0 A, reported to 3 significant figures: 12.1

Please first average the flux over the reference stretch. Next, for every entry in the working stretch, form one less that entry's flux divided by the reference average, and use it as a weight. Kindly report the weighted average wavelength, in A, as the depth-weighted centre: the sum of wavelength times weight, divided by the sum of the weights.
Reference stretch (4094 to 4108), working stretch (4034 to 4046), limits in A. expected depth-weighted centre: 4039.6 A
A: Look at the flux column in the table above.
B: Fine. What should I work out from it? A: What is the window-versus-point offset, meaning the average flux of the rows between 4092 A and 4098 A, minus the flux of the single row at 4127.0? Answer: -1.4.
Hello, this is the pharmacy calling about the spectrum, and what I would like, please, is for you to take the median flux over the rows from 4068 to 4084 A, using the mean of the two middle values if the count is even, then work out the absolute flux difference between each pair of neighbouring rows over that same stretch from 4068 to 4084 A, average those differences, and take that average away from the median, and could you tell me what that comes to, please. 12.1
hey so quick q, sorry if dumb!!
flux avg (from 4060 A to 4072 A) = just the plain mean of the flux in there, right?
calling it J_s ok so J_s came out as 12.8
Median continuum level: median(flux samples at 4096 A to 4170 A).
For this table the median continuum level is 12.2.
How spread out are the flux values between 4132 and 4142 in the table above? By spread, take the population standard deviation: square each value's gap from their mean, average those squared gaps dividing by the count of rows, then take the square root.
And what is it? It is 0.26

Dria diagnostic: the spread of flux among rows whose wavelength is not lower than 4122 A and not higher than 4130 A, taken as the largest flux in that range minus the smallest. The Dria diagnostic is 0.20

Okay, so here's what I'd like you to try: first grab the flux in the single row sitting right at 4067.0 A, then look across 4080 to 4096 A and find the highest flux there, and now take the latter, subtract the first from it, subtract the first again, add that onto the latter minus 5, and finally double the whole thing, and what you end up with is -12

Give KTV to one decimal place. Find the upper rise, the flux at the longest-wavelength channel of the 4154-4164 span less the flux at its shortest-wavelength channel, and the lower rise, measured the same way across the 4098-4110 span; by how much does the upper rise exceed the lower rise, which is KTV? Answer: 0.9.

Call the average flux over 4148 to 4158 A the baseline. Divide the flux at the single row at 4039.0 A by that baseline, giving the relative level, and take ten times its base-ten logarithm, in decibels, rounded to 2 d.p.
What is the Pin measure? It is 0.11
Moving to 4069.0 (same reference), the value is 0.18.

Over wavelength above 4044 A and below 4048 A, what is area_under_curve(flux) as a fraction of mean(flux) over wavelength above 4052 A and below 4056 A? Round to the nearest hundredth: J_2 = 3.89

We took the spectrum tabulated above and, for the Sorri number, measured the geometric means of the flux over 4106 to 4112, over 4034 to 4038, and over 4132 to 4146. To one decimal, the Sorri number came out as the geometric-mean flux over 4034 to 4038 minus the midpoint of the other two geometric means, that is 1.5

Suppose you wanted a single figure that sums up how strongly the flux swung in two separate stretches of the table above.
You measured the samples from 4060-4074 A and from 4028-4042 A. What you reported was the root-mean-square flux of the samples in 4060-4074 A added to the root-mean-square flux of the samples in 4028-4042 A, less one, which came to 24.7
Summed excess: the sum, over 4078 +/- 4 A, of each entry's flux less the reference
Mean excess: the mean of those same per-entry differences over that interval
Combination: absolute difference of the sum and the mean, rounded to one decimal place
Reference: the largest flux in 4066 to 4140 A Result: 2.6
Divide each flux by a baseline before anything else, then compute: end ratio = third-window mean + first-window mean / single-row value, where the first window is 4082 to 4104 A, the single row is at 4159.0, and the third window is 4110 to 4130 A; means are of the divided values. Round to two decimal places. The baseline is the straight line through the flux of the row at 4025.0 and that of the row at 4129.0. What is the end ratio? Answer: 1.80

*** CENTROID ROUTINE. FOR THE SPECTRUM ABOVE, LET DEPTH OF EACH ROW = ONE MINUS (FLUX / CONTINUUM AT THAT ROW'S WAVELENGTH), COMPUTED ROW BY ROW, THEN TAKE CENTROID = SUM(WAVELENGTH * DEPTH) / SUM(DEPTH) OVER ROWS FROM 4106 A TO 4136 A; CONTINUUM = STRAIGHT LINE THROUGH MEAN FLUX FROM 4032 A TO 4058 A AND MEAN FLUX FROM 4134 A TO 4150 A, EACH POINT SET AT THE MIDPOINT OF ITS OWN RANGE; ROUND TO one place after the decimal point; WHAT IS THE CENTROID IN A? 4114.6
